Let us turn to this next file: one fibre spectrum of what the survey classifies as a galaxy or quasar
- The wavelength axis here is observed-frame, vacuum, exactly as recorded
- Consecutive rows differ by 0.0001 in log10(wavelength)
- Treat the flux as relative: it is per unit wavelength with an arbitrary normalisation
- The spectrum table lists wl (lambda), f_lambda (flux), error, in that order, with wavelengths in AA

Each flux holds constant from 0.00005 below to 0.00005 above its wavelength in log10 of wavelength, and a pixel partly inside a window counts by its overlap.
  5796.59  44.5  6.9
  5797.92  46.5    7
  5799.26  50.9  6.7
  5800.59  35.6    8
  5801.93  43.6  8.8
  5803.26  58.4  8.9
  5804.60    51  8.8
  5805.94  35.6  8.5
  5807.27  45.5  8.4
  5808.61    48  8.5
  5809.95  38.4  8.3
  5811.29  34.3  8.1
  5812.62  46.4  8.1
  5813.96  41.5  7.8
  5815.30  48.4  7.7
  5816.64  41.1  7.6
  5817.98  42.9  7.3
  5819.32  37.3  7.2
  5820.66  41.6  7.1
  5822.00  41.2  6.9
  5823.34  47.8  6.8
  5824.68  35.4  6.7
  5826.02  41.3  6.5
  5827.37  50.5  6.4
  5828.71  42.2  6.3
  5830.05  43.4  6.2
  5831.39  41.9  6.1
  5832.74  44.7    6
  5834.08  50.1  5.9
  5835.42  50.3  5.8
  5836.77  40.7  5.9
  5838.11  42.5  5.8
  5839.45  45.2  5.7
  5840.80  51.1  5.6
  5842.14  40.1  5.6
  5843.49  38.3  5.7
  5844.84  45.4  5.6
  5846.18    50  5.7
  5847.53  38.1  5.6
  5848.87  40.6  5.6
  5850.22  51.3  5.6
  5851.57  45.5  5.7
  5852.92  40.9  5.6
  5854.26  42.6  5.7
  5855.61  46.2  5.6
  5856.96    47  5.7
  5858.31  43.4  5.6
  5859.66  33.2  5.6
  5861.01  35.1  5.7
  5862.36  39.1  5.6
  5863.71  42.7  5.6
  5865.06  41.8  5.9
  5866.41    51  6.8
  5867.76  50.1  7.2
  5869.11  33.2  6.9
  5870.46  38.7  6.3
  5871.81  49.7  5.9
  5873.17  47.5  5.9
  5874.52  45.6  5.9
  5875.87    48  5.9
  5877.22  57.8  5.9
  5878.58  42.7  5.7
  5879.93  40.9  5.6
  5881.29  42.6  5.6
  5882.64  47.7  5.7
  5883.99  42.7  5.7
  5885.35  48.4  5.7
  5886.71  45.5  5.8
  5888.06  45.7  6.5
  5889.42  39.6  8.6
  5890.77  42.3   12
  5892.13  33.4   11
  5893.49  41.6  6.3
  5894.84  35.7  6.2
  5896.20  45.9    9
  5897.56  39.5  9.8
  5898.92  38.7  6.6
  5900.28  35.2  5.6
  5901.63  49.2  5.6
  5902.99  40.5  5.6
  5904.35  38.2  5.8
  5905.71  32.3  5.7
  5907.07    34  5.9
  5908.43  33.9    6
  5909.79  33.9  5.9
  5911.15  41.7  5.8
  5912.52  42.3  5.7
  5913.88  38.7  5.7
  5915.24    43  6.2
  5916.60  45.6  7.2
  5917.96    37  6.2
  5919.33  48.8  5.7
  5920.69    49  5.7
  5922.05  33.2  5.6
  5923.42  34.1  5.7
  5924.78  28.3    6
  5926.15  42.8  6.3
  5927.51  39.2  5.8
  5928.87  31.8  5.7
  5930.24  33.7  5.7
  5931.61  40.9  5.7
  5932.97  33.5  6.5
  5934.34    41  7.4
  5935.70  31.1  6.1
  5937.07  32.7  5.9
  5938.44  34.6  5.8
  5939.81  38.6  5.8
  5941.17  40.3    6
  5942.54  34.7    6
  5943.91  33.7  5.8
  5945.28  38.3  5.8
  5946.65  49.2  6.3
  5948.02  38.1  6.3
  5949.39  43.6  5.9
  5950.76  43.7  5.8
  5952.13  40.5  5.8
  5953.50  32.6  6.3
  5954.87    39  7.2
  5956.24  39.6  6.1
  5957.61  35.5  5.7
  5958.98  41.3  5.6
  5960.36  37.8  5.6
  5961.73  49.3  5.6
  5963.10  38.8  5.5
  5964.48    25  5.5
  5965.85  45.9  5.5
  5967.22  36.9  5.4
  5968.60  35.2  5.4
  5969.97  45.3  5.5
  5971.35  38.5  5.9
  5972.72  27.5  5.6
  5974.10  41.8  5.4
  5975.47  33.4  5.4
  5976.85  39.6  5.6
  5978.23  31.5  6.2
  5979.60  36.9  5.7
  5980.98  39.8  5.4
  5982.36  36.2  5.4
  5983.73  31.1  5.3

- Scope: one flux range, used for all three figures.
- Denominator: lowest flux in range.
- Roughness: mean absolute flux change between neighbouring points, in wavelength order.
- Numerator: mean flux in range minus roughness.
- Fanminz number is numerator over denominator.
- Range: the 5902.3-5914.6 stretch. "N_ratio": 1.069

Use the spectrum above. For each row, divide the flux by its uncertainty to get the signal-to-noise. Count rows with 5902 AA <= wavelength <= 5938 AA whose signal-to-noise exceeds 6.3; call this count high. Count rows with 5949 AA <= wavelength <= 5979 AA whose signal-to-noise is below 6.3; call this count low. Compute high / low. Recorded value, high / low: 1.7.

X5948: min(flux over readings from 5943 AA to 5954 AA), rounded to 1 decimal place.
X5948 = 32.6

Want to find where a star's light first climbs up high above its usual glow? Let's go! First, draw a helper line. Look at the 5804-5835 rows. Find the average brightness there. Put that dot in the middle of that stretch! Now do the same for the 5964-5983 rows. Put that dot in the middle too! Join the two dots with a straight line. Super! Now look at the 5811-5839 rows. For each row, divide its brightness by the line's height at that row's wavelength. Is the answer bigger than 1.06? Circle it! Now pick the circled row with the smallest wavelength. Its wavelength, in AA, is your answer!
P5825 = 5812.62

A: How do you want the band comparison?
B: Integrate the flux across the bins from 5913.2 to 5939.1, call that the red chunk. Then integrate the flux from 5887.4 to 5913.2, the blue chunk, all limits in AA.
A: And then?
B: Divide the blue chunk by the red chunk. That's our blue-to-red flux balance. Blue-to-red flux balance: 1.03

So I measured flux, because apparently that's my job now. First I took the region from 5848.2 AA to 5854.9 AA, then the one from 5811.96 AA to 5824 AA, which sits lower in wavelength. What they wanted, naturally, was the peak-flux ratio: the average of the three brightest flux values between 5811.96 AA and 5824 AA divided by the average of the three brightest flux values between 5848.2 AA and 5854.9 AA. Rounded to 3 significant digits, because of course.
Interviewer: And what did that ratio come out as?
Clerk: 1.02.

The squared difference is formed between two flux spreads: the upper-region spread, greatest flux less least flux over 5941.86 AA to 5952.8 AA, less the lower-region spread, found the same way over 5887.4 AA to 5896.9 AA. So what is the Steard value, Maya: 9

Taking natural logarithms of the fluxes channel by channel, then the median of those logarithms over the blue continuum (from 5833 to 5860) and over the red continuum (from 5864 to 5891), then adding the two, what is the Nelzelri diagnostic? 7.61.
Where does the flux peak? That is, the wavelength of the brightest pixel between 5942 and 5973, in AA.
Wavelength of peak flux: 5961.73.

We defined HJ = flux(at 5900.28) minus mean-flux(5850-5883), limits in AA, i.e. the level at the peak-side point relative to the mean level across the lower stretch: -9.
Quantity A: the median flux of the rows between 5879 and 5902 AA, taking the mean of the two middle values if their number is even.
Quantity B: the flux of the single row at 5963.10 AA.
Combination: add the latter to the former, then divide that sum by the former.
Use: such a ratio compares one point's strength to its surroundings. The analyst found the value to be 1.92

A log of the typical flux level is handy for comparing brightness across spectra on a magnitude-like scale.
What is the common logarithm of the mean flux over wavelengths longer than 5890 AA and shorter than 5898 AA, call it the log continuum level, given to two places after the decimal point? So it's 1.60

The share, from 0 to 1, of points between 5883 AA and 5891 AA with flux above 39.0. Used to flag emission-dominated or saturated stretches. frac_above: 1.0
